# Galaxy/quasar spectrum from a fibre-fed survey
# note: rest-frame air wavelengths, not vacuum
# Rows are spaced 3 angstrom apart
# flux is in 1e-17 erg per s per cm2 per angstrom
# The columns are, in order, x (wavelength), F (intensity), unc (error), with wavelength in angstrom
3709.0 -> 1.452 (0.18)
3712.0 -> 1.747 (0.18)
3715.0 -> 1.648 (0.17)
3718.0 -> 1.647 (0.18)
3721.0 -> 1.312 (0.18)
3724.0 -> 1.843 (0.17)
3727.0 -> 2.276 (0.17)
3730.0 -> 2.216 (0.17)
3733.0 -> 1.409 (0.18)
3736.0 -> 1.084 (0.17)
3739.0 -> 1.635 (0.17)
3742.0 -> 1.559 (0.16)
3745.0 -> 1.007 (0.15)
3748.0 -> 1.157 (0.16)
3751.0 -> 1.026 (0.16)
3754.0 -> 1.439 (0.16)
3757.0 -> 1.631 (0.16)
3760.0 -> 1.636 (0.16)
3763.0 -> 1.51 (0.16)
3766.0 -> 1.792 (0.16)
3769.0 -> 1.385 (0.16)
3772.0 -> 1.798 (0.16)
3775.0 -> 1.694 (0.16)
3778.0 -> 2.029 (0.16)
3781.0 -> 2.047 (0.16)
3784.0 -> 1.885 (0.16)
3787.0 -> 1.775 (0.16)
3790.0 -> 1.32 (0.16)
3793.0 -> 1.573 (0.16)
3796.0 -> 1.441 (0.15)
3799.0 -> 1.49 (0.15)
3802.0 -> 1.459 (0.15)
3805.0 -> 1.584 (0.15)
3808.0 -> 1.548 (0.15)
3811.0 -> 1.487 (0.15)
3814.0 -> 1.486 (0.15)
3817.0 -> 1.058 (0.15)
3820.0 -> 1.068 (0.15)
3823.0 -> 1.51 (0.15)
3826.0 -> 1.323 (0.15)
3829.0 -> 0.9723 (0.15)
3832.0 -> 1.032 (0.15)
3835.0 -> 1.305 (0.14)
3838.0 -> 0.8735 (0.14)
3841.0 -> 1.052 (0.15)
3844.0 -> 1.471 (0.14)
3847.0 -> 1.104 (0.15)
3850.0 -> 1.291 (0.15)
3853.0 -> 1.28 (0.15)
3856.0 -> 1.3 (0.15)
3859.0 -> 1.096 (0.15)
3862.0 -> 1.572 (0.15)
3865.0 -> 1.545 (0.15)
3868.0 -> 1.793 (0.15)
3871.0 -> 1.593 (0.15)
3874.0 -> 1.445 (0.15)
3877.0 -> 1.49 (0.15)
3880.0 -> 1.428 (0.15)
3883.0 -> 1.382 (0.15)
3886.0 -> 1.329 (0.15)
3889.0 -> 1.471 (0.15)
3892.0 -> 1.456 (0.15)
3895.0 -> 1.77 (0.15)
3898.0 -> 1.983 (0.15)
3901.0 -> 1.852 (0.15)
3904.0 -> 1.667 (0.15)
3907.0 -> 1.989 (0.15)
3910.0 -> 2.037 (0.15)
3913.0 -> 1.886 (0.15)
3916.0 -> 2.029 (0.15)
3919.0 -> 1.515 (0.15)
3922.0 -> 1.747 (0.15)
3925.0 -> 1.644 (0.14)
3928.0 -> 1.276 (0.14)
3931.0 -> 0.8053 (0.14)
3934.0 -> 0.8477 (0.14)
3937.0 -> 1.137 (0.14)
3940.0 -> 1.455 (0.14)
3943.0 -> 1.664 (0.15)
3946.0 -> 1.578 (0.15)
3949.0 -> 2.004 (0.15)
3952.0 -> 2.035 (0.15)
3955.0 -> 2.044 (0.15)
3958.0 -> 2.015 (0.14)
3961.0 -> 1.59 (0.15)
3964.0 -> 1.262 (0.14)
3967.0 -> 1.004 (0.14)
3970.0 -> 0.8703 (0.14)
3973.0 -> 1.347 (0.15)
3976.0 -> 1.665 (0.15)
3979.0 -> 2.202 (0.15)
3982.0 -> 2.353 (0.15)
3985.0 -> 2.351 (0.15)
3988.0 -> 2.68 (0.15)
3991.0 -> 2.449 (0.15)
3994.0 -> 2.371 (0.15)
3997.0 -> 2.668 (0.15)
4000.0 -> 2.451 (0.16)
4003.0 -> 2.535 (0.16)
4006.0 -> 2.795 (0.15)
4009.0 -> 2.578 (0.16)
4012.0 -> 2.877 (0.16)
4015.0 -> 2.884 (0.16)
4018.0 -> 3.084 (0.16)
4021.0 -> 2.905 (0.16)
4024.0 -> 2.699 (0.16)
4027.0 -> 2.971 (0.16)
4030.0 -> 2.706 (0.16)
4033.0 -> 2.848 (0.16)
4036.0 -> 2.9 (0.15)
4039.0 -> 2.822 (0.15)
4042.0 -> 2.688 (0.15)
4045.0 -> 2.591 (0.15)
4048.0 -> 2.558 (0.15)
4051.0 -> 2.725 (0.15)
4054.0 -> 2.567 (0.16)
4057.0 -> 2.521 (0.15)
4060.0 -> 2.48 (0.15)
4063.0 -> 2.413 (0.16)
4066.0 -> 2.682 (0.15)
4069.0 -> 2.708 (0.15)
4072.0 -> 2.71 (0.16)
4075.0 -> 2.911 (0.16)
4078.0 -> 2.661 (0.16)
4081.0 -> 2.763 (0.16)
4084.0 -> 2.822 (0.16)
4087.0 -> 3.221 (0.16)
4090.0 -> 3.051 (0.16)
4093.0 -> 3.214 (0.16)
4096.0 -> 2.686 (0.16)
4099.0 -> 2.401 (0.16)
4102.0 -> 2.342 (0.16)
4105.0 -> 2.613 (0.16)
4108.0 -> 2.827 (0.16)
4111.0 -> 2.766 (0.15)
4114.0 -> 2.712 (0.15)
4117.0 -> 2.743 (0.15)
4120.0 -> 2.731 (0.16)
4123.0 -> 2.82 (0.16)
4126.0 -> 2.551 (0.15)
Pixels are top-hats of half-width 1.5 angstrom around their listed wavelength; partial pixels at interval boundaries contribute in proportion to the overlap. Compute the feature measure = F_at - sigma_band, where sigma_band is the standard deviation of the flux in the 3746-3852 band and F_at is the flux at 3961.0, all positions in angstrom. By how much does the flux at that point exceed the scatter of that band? 1.29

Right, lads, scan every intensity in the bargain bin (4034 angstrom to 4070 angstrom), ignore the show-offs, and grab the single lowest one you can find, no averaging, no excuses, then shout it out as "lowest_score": 2.413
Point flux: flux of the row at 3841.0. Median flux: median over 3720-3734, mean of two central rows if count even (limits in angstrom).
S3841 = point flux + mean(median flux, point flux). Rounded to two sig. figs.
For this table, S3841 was 2.5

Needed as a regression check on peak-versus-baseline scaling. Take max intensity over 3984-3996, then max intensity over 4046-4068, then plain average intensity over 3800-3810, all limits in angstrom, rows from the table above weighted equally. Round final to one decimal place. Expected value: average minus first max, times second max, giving -3.1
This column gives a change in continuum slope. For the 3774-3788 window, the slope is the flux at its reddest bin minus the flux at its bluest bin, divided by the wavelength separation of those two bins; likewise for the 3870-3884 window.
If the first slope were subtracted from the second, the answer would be -0.024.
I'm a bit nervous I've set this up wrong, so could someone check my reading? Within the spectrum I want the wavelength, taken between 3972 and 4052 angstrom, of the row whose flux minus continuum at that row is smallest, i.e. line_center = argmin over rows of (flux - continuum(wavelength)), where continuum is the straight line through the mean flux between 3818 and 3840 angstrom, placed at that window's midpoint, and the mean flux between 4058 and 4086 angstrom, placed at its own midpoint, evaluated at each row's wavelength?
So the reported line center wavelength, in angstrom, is 3973.0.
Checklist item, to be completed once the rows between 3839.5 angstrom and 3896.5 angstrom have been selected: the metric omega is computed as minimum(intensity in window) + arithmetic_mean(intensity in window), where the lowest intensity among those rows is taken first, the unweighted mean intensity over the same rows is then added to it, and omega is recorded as 2.47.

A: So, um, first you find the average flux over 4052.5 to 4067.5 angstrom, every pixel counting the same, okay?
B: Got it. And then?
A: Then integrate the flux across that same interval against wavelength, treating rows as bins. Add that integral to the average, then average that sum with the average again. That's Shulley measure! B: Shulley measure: 22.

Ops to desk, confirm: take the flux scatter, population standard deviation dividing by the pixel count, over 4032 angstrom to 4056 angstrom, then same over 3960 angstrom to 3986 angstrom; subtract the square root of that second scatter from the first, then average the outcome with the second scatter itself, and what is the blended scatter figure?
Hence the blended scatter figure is -0.036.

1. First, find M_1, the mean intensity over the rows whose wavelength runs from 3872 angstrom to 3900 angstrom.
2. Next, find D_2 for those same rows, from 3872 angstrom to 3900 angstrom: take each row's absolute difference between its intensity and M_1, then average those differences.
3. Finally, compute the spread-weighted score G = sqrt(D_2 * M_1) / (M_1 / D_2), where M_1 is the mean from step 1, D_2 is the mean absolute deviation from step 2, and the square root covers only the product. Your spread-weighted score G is 0.05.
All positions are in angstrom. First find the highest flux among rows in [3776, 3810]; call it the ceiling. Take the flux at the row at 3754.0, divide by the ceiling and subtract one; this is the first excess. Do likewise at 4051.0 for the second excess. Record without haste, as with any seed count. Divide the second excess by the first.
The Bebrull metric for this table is -1.1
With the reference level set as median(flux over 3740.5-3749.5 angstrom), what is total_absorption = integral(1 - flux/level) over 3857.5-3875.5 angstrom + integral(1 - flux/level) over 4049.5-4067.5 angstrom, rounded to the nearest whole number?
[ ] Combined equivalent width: -27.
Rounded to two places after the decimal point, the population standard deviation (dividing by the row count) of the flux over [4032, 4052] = 0.12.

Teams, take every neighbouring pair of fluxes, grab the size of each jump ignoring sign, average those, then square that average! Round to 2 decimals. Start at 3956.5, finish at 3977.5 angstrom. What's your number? 0.10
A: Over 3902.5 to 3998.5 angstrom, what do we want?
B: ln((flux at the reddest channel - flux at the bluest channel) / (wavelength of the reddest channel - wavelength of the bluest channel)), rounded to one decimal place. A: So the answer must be -4.5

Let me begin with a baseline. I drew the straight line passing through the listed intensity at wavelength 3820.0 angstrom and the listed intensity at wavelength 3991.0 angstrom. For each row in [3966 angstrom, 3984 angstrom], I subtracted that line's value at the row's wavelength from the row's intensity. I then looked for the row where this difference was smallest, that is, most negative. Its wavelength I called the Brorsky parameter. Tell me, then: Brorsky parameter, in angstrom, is 3970.0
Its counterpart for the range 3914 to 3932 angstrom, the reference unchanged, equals 3931.0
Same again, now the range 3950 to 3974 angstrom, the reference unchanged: 3970.0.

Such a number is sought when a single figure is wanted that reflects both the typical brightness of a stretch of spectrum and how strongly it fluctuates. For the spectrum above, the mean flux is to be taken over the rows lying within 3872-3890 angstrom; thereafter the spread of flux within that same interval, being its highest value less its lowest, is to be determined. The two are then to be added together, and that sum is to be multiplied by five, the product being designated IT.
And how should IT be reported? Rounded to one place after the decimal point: 7.9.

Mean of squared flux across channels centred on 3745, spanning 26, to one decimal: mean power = 1.8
